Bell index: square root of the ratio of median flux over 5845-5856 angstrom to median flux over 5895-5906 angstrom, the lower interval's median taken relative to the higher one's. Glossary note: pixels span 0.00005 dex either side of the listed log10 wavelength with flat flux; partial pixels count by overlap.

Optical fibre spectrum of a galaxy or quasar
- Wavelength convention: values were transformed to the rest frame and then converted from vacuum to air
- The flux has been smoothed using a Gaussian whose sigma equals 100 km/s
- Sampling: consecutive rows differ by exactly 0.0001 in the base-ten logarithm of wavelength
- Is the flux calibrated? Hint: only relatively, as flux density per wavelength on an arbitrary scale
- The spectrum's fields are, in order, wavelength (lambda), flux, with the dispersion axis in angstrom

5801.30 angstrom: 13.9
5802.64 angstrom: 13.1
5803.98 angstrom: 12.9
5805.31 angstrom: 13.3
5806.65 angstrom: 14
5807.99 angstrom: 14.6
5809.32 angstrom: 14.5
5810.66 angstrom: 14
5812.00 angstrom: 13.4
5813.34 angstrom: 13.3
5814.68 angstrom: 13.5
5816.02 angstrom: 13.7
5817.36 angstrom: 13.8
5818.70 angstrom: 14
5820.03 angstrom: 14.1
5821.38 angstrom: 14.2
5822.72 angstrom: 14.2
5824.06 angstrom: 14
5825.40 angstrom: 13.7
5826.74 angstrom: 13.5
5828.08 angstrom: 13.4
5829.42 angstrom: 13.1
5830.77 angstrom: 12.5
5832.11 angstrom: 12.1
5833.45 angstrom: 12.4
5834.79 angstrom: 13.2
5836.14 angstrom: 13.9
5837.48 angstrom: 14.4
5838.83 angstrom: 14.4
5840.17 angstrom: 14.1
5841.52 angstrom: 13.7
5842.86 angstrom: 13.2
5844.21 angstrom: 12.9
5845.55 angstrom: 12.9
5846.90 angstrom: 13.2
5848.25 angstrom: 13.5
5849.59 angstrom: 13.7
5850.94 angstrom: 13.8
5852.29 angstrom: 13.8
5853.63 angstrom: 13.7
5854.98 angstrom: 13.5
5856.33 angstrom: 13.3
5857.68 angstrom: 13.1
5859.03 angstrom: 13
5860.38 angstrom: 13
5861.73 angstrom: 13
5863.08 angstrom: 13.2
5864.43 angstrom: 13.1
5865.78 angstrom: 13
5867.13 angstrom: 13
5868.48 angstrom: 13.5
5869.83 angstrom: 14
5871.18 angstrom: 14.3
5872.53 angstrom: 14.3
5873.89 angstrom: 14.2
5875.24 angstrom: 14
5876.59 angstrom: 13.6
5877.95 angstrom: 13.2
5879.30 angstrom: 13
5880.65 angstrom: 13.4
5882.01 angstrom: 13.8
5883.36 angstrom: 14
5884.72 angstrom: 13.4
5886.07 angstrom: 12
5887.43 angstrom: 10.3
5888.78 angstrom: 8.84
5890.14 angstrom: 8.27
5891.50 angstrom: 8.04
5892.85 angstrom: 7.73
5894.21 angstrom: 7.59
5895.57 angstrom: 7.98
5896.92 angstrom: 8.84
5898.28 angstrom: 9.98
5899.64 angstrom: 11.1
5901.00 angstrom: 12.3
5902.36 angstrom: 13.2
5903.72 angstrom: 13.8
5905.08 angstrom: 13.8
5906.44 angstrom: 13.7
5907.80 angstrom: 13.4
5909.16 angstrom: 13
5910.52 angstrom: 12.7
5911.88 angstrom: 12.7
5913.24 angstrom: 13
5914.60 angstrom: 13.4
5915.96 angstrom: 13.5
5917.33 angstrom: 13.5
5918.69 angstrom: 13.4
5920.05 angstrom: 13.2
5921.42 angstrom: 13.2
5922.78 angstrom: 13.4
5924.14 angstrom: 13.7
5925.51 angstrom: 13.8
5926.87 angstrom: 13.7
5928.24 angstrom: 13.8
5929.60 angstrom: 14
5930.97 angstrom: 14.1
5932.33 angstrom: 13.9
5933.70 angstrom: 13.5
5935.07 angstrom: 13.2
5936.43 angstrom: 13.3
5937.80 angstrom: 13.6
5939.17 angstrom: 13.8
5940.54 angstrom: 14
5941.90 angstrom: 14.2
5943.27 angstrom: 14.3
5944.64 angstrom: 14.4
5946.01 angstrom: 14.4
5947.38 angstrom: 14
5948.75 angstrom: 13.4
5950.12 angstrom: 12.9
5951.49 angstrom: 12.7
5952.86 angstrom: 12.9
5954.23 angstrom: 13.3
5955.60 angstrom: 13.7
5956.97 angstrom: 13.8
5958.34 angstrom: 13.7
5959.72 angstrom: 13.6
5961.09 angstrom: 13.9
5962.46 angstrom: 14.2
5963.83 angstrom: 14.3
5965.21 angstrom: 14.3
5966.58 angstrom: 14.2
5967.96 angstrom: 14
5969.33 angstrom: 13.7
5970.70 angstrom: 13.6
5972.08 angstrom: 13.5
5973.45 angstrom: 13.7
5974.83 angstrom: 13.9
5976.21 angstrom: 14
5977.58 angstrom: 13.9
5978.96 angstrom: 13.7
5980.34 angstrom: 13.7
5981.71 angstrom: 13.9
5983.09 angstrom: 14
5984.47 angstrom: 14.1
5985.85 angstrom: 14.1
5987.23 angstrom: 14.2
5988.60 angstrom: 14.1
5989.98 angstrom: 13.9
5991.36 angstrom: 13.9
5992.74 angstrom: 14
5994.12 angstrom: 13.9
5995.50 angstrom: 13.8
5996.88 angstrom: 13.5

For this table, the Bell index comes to 1.08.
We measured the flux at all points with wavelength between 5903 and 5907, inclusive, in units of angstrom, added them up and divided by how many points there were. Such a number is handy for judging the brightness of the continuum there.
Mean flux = 13.8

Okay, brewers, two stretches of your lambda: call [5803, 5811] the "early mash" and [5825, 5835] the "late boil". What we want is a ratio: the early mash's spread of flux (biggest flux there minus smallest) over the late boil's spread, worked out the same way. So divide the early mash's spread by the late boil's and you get 1.1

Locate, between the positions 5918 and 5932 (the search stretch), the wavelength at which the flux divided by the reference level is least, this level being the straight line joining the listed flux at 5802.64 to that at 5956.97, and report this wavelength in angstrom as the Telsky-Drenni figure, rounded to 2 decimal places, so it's 5921.42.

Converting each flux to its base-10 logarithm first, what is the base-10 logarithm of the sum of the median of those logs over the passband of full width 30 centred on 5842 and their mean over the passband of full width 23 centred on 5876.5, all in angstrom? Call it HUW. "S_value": 0.353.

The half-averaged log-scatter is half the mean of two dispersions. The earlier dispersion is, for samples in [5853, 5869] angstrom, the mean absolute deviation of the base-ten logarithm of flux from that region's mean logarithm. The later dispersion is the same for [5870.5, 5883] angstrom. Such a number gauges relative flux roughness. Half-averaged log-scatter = 0.0048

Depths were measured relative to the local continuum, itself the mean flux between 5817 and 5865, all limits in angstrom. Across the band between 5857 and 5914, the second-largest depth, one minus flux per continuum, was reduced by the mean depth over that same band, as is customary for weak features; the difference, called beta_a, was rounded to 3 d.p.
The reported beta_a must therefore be 0.337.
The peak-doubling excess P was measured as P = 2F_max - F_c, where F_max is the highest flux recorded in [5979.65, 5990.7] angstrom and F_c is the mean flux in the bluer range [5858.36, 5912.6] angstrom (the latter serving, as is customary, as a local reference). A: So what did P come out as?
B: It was 16.2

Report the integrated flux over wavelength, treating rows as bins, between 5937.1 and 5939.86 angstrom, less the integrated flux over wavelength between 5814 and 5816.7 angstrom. 1.0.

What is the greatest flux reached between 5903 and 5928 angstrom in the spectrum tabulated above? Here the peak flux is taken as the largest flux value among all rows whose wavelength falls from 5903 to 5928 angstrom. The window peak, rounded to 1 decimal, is 13.8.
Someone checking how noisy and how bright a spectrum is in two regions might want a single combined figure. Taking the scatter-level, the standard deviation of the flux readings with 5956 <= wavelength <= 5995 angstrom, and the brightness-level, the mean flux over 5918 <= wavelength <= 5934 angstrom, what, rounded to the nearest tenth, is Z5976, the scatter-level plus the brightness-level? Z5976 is 13.9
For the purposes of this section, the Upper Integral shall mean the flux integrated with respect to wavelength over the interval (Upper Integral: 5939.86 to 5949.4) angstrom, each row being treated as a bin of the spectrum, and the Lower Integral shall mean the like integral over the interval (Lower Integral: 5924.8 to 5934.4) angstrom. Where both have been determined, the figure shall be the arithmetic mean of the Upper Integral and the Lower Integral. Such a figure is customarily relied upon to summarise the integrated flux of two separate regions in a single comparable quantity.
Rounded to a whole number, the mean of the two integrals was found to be 134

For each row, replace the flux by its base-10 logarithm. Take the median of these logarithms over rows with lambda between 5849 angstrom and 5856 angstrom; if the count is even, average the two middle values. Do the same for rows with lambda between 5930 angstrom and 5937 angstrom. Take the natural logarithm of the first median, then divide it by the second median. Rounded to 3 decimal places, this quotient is 0.113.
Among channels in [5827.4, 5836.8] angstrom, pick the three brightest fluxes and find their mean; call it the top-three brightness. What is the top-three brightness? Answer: 13.5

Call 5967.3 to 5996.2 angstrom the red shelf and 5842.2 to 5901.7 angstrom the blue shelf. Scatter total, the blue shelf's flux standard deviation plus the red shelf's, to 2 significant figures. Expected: 2.2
